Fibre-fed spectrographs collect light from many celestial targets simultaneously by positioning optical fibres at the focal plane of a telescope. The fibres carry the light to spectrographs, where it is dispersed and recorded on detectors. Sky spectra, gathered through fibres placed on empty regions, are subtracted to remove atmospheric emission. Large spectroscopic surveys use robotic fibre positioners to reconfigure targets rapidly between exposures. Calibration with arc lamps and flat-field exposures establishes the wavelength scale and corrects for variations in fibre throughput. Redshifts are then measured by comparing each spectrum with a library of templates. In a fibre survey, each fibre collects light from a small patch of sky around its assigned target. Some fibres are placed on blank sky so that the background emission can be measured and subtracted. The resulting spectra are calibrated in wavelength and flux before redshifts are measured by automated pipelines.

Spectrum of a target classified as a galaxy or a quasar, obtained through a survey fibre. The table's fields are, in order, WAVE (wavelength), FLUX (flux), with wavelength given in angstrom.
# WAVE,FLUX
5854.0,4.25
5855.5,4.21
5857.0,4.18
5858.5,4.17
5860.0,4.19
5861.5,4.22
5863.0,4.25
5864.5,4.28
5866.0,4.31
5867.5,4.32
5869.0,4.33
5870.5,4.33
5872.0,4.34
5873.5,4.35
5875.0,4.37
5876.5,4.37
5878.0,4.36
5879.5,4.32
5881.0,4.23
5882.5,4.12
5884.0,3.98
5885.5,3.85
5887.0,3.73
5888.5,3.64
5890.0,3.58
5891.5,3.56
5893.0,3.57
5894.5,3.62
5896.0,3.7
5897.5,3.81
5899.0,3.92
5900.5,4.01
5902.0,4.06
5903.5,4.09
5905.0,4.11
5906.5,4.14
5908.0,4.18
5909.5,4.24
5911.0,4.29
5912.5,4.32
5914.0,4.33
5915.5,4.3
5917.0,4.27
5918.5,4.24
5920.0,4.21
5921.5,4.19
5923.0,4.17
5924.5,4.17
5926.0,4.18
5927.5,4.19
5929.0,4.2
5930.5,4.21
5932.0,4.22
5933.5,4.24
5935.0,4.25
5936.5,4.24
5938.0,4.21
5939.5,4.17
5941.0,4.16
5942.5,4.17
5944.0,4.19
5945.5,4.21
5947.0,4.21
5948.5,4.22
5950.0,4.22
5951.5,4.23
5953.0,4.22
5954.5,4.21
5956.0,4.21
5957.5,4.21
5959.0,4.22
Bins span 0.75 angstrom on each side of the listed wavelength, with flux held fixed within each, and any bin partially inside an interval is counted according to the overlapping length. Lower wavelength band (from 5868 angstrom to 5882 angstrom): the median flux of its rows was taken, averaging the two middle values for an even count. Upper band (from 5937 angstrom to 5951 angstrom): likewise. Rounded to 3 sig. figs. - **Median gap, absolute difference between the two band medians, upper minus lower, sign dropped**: 0.130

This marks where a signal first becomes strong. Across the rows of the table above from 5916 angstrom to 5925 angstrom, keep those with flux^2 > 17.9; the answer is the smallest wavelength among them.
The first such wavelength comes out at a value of 5917.0 angstrom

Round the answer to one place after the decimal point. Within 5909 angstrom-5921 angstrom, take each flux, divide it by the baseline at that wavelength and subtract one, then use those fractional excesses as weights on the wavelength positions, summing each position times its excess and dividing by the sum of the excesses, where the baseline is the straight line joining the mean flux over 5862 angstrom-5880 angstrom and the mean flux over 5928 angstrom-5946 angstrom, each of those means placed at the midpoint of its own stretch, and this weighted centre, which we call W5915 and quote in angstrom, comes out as 5913.4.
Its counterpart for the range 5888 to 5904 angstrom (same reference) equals 5894.2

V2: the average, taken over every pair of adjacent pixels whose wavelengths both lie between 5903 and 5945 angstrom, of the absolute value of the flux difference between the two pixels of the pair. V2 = 0.022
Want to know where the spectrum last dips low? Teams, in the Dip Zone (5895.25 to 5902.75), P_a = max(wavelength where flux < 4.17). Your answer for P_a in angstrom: 5902.0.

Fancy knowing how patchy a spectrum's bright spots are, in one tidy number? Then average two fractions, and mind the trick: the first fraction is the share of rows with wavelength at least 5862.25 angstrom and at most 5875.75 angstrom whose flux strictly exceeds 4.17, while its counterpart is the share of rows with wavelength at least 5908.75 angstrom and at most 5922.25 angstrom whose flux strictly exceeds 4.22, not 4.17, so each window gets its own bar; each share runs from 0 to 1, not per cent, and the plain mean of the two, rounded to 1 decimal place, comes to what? 0.9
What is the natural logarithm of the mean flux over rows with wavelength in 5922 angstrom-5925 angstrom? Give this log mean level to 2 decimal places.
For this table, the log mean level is 1.43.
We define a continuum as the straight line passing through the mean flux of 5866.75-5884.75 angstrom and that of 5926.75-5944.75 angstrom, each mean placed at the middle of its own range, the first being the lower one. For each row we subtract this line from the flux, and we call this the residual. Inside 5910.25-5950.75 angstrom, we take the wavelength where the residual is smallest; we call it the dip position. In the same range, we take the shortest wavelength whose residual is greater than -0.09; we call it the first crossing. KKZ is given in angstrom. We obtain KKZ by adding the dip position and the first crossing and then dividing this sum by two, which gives 5917.0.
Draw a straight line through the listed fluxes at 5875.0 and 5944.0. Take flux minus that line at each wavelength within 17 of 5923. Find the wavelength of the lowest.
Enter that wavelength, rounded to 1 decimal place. 5906.5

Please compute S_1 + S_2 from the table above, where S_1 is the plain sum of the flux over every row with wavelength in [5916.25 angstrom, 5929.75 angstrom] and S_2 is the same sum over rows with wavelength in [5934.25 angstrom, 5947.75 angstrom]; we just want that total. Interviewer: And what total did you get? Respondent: 75.6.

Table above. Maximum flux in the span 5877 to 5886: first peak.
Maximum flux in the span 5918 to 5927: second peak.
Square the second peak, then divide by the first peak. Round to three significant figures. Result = 4.12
